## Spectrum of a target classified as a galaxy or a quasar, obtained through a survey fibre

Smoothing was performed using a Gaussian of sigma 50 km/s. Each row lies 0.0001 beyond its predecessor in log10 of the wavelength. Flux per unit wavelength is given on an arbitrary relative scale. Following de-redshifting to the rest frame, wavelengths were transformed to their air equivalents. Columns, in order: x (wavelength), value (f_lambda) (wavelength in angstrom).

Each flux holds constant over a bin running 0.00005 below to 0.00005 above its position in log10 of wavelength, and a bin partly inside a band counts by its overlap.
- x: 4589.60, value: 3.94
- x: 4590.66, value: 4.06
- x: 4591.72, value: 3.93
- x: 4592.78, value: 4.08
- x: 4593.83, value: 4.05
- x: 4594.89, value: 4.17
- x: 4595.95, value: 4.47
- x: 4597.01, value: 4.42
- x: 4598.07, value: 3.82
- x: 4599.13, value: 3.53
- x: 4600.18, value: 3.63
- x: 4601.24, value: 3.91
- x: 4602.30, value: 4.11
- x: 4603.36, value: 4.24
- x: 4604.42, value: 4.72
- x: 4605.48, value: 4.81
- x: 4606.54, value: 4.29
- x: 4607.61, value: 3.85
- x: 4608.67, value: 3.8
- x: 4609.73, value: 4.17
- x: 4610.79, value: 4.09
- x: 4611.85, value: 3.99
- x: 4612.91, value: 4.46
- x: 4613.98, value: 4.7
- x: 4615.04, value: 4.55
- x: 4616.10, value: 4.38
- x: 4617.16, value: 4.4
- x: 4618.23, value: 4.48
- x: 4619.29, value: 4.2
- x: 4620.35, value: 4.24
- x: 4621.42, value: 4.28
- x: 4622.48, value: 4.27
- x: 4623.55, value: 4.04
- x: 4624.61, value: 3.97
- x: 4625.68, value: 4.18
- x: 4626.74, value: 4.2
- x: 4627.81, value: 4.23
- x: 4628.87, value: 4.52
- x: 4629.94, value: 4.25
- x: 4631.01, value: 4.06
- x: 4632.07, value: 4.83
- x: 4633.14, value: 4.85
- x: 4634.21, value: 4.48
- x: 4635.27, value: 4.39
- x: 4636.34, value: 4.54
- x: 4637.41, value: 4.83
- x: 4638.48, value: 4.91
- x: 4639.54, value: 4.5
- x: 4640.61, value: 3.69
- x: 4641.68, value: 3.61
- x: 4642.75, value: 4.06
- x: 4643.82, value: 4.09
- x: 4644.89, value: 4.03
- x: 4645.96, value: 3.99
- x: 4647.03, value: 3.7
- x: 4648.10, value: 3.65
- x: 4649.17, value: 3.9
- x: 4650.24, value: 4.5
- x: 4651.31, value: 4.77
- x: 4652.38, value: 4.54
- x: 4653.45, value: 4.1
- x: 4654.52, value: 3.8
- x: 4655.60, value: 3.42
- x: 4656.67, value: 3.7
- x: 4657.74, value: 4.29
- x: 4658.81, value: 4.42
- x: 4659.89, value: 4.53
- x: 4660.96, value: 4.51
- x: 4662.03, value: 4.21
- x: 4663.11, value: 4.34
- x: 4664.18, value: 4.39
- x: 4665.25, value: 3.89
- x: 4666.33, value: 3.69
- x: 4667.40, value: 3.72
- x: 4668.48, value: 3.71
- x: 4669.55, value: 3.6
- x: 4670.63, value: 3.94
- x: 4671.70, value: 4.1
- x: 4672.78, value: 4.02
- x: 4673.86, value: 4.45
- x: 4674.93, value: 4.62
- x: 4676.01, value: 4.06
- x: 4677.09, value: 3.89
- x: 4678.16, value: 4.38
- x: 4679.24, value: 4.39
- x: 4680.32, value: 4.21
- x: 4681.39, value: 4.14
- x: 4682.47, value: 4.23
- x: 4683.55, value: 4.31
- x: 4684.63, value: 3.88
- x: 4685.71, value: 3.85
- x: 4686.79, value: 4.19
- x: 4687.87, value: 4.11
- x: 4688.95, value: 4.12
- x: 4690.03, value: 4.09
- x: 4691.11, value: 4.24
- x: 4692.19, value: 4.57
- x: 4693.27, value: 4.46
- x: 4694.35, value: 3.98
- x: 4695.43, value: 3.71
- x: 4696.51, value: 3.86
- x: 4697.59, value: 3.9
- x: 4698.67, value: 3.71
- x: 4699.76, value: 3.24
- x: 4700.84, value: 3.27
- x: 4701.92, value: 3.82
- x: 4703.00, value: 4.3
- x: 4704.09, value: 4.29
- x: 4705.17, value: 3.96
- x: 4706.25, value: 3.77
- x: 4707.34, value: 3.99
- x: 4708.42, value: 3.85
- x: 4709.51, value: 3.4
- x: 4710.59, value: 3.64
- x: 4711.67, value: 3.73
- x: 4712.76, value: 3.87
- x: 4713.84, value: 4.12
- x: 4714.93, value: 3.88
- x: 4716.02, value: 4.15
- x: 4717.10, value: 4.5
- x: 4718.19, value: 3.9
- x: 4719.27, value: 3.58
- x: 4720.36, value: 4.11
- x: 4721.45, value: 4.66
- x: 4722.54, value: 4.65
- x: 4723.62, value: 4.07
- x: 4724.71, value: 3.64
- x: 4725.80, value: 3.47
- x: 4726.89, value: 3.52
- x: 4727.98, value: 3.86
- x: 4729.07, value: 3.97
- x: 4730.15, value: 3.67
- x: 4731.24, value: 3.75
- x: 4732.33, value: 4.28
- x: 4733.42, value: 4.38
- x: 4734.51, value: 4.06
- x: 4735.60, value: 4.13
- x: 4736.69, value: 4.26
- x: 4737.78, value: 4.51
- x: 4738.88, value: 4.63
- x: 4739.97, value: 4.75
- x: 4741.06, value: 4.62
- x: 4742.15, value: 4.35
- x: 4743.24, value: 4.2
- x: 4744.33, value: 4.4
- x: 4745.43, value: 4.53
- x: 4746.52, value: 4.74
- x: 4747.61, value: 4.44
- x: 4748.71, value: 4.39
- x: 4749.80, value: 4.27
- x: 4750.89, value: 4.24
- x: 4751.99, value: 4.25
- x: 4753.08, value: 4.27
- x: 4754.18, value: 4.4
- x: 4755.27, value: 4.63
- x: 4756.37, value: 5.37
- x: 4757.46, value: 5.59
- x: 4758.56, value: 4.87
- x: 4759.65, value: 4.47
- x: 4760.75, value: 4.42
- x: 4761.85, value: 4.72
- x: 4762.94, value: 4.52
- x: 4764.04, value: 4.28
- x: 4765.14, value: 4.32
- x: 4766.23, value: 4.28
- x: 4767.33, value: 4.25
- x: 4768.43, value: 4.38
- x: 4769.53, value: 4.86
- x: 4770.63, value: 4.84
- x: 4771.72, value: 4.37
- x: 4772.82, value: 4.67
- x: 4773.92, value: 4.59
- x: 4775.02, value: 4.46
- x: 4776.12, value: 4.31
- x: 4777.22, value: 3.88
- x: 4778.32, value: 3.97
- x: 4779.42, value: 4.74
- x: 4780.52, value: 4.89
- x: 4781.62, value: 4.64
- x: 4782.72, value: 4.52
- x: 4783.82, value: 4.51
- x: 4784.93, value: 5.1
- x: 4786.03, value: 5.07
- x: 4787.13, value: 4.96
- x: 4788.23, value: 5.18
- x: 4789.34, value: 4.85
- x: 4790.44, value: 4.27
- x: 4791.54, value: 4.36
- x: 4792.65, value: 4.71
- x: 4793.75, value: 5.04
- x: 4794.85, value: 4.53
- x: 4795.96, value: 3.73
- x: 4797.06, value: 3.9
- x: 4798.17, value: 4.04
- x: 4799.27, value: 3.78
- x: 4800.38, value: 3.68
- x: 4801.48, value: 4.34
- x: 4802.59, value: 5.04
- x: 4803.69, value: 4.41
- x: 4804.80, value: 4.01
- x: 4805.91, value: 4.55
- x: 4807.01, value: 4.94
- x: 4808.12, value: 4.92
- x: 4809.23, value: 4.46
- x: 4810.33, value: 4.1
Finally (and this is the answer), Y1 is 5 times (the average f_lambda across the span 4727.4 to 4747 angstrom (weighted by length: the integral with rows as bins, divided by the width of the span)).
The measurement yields 21.4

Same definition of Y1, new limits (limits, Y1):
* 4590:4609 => 20.5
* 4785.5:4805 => 22.2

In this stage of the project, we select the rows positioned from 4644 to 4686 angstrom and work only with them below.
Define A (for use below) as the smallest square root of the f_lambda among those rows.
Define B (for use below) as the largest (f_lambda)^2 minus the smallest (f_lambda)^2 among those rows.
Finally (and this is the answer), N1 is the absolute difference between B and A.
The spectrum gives 9.2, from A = 1.85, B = 11.1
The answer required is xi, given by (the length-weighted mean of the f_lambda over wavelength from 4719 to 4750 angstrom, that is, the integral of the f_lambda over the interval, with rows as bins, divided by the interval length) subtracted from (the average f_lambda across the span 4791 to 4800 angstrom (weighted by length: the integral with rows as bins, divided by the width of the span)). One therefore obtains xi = 0.0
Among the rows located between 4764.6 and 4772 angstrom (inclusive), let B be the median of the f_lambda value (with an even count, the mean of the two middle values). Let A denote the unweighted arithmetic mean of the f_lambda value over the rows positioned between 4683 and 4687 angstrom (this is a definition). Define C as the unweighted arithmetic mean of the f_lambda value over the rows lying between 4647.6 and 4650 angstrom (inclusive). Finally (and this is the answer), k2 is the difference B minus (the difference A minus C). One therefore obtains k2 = 4.1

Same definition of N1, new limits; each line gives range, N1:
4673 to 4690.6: 4.6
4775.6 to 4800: 11.0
